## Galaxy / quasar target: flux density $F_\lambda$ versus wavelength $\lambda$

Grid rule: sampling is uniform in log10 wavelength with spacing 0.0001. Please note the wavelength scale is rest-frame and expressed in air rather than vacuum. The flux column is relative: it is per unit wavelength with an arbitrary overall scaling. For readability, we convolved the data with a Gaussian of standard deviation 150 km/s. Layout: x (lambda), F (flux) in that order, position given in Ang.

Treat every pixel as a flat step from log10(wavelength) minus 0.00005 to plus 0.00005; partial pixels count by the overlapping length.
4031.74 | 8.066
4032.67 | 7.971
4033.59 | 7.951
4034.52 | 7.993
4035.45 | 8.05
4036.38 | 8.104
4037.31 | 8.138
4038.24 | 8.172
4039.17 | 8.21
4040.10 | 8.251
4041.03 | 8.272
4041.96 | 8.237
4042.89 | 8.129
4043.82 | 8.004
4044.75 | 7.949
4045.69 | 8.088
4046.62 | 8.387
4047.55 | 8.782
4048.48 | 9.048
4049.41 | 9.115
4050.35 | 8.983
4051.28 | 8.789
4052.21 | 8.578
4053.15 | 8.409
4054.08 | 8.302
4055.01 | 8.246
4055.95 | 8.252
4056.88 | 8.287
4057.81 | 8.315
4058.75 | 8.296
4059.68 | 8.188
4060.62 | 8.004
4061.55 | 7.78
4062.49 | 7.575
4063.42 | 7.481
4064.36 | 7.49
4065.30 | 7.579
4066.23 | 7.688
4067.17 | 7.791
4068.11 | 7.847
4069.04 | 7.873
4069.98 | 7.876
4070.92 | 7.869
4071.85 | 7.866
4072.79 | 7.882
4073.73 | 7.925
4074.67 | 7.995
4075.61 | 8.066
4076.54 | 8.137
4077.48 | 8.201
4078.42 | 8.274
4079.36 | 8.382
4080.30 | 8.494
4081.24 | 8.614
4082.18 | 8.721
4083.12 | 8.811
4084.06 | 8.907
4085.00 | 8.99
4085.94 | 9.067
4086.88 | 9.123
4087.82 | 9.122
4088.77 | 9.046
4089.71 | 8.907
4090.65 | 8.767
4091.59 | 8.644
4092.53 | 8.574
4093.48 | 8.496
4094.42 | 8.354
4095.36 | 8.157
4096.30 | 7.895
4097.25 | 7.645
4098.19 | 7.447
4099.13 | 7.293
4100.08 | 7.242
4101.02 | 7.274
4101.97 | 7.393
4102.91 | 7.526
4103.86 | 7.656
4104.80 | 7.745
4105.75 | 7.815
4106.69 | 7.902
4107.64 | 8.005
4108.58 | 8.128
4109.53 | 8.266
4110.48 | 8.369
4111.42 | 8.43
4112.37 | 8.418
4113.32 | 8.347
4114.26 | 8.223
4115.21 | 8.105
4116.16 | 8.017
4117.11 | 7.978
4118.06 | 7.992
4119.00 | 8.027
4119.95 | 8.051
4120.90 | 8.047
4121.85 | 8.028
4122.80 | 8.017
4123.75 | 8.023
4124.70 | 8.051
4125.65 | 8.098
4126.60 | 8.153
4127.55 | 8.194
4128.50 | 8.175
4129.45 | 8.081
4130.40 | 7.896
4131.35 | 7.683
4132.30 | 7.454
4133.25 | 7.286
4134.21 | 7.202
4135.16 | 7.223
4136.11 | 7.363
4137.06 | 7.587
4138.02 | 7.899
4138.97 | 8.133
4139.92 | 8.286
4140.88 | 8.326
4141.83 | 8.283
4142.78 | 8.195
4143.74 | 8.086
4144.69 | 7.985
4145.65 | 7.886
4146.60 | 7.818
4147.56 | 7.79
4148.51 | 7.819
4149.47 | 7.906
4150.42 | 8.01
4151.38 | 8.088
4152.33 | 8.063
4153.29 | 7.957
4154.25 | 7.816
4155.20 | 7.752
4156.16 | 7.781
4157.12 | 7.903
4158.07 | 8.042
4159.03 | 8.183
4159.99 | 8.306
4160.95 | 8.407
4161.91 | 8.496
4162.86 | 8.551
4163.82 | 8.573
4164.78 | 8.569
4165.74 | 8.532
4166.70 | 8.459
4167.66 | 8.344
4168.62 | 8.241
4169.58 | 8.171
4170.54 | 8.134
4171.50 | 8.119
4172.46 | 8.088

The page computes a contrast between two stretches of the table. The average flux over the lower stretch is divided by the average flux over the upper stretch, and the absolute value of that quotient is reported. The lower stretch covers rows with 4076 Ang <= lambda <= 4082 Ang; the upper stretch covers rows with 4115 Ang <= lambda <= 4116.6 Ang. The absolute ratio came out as 1.04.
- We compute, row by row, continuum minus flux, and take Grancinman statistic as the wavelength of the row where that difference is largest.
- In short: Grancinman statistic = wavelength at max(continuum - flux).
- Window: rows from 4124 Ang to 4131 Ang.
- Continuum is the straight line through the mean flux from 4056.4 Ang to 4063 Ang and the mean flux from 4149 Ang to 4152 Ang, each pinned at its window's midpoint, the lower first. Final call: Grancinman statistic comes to 4130.40 Ang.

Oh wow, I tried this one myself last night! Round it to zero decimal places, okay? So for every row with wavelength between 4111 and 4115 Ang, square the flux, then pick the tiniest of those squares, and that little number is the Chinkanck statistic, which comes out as 68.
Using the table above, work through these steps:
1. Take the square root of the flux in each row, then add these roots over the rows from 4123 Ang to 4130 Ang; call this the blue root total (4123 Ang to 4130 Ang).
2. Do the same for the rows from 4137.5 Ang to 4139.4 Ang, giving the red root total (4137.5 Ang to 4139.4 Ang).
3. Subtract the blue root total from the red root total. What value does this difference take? -14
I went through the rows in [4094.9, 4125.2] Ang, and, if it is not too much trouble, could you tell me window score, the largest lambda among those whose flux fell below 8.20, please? 4124.70 Ang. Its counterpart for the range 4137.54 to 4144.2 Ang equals 4143.74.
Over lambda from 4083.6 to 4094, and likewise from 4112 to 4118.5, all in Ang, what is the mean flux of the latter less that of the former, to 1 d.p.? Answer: -0.7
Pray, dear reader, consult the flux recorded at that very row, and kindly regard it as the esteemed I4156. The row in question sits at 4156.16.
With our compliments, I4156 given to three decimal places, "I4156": 7.781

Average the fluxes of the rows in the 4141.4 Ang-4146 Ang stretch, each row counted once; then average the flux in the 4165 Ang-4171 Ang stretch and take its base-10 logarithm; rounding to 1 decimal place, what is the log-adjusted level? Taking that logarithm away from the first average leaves 7.2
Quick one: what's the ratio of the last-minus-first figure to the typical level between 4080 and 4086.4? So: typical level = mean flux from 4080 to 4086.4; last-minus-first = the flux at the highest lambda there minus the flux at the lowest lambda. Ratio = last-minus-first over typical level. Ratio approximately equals 0.065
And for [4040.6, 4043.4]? -0.017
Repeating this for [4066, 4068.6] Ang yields 0.020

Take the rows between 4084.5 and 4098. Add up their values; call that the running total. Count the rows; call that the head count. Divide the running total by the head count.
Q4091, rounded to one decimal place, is 8.6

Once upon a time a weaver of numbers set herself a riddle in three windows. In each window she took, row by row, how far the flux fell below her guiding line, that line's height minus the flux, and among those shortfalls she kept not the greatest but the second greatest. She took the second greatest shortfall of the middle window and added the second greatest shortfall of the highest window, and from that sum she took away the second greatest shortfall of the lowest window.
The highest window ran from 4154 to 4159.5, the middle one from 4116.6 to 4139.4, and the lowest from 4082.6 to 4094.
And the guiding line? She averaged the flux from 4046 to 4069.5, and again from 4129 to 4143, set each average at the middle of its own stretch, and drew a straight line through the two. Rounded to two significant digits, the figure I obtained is 1.0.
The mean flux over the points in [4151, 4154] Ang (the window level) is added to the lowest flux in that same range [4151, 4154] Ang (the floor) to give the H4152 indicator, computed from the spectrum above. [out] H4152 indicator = 16.0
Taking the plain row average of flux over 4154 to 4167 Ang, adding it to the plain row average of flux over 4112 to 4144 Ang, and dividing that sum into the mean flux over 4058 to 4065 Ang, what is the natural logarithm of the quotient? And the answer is -0.73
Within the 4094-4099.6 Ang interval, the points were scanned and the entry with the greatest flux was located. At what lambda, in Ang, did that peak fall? 4094.42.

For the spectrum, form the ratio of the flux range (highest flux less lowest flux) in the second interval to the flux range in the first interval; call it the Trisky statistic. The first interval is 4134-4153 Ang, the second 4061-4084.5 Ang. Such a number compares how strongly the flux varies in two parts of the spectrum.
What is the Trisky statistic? 1.3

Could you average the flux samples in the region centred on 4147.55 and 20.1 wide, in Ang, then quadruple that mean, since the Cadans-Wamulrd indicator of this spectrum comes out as 32.0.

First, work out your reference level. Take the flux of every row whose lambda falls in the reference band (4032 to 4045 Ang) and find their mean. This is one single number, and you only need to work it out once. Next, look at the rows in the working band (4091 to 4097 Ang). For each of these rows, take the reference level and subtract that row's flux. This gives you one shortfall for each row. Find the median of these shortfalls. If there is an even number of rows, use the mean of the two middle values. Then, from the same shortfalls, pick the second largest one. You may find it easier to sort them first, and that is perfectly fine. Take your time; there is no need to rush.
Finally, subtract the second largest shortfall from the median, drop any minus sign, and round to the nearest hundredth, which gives 0.27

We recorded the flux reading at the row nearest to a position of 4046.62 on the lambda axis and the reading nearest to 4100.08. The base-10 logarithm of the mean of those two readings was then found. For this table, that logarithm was 0.893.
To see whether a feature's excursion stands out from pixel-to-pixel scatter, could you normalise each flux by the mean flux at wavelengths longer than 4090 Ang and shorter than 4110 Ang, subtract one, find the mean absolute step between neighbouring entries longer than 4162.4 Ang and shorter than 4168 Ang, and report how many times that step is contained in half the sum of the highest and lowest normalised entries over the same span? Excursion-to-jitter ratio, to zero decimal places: 11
